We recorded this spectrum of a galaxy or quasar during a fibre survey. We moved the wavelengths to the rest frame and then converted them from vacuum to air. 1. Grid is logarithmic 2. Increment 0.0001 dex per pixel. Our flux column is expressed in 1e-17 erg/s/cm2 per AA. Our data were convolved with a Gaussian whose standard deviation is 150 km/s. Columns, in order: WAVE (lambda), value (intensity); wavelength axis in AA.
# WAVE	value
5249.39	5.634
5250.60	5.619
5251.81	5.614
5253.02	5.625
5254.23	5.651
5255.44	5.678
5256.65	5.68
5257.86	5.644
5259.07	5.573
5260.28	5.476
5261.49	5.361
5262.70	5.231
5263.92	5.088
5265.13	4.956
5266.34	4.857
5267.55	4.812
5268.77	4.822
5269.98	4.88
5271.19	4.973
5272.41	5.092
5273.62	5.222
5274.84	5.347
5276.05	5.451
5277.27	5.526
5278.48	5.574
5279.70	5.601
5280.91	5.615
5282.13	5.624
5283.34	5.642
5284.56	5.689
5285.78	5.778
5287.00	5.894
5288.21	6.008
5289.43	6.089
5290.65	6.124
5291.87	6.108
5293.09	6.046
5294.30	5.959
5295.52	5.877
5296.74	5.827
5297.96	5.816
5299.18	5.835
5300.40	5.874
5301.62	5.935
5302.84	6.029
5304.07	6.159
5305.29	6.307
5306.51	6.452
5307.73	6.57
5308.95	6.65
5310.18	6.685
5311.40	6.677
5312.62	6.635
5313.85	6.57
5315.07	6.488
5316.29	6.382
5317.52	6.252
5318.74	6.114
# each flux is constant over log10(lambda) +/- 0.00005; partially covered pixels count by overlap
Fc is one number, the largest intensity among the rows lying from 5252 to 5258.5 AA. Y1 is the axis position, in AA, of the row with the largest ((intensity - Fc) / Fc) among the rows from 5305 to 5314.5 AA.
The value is 5310.18 AA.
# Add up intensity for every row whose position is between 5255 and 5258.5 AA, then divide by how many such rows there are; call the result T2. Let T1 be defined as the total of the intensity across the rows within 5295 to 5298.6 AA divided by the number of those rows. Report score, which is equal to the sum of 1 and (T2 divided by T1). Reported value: 1.97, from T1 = 5.8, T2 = 5.7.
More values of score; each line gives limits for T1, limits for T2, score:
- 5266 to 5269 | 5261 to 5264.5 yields 2.08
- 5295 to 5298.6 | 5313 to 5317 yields 2.11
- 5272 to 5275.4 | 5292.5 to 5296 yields 2.14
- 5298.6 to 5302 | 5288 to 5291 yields 2.03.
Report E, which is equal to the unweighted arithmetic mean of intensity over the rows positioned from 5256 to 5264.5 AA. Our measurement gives 5.44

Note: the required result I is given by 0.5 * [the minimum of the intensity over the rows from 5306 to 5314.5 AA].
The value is 3.23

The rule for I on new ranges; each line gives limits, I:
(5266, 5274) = 2.41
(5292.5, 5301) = 2.91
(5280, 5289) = 2.81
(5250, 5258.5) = 2.81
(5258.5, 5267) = 2.43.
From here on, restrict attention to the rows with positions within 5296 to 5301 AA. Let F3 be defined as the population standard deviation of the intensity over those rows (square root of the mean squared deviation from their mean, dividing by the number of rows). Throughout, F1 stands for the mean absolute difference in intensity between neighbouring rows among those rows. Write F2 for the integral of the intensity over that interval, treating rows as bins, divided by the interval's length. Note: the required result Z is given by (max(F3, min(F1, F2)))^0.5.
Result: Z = 0.152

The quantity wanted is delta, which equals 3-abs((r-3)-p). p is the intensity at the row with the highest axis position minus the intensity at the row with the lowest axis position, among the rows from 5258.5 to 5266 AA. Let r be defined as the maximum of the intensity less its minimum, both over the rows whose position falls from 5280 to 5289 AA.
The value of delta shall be 1.0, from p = -0.6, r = 0.4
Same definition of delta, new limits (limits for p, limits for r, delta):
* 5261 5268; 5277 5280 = 0.6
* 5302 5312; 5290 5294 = -0.6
